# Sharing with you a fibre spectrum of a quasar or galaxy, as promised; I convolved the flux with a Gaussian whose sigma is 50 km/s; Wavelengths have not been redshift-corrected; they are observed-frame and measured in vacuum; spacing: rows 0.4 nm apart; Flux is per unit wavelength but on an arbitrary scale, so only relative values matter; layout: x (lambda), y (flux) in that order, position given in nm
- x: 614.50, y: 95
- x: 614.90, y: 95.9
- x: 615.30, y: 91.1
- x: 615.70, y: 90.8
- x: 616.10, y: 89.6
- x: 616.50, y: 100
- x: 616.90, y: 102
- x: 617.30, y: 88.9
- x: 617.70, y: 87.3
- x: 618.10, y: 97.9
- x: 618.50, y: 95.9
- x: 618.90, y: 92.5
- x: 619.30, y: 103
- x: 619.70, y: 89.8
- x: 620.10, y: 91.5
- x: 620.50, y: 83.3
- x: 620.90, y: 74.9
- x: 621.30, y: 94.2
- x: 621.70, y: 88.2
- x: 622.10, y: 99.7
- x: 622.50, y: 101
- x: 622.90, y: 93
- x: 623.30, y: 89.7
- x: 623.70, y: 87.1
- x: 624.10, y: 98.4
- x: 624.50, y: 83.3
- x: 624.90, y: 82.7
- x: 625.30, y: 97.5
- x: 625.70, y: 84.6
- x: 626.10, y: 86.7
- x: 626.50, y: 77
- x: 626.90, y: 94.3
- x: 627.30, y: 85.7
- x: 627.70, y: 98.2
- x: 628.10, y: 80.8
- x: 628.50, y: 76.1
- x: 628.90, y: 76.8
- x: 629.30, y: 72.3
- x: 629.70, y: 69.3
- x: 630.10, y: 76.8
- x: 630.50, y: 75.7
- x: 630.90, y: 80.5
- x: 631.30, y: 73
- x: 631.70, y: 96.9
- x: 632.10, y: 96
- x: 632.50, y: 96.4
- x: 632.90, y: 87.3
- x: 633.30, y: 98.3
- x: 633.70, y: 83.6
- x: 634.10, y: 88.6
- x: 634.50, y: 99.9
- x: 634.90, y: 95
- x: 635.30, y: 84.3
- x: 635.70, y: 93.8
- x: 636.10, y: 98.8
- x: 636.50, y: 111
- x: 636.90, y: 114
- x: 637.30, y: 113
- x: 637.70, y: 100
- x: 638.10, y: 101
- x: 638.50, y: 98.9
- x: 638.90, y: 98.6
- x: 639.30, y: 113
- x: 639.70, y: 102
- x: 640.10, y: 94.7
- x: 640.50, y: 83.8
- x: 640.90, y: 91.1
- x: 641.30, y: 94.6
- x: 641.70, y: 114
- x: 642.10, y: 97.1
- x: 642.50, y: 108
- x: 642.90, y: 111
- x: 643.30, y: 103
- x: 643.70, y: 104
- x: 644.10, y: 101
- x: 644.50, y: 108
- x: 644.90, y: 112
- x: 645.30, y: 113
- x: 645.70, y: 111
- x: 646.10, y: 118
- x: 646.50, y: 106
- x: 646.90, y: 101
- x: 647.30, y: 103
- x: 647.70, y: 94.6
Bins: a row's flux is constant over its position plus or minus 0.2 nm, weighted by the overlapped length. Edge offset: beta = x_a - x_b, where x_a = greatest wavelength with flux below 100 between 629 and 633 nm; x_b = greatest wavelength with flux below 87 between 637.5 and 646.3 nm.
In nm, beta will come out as -7.60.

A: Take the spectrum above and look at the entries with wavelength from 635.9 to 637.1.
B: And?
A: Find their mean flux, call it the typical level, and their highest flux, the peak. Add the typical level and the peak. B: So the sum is 222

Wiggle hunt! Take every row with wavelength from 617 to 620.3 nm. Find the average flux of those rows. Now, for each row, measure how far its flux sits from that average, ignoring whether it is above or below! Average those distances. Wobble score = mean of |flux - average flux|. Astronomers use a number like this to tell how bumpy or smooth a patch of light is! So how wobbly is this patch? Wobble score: 4.2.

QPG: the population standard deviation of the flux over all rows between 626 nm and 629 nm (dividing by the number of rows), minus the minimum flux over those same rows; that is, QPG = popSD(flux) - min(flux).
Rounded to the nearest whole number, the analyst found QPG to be -68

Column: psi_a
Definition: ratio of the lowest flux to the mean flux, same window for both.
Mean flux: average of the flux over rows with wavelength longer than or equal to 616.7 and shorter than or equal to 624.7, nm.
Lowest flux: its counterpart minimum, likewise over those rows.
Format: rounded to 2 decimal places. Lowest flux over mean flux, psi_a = 0.81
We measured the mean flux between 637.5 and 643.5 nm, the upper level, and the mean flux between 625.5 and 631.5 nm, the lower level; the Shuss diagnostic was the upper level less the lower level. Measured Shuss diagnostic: 20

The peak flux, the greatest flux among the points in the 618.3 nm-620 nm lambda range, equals 103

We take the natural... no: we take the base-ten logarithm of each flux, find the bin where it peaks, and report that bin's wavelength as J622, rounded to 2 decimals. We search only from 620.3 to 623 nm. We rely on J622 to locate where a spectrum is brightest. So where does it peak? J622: 622.50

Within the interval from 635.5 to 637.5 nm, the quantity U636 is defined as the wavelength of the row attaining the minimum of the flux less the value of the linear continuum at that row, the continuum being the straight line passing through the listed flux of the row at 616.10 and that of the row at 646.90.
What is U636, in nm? 635.70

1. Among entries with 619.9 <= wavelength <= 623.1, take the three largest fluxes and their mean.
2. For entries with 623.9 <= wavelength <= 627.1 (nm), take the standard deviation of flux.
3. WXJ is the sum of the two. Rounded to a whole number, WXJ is 106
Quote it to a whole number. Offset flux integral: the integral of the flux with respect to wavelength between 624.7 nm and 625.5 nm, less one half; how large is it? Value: 72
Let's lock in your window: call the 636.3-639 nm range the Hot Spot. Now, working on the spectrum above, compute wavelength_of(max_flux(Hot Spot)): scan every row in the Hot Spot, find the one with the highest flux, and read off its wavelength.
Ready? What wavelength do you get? 636.90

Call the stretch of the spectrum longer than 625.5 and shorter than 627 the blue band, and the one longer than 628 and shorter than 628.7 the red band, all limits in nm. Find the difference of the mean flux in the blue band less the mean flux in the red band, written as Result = 7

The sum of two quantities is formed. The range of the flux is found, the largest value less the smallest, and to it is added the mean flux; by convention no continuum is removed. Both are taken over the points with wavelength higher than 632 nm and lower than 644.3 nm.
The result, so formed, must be 130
